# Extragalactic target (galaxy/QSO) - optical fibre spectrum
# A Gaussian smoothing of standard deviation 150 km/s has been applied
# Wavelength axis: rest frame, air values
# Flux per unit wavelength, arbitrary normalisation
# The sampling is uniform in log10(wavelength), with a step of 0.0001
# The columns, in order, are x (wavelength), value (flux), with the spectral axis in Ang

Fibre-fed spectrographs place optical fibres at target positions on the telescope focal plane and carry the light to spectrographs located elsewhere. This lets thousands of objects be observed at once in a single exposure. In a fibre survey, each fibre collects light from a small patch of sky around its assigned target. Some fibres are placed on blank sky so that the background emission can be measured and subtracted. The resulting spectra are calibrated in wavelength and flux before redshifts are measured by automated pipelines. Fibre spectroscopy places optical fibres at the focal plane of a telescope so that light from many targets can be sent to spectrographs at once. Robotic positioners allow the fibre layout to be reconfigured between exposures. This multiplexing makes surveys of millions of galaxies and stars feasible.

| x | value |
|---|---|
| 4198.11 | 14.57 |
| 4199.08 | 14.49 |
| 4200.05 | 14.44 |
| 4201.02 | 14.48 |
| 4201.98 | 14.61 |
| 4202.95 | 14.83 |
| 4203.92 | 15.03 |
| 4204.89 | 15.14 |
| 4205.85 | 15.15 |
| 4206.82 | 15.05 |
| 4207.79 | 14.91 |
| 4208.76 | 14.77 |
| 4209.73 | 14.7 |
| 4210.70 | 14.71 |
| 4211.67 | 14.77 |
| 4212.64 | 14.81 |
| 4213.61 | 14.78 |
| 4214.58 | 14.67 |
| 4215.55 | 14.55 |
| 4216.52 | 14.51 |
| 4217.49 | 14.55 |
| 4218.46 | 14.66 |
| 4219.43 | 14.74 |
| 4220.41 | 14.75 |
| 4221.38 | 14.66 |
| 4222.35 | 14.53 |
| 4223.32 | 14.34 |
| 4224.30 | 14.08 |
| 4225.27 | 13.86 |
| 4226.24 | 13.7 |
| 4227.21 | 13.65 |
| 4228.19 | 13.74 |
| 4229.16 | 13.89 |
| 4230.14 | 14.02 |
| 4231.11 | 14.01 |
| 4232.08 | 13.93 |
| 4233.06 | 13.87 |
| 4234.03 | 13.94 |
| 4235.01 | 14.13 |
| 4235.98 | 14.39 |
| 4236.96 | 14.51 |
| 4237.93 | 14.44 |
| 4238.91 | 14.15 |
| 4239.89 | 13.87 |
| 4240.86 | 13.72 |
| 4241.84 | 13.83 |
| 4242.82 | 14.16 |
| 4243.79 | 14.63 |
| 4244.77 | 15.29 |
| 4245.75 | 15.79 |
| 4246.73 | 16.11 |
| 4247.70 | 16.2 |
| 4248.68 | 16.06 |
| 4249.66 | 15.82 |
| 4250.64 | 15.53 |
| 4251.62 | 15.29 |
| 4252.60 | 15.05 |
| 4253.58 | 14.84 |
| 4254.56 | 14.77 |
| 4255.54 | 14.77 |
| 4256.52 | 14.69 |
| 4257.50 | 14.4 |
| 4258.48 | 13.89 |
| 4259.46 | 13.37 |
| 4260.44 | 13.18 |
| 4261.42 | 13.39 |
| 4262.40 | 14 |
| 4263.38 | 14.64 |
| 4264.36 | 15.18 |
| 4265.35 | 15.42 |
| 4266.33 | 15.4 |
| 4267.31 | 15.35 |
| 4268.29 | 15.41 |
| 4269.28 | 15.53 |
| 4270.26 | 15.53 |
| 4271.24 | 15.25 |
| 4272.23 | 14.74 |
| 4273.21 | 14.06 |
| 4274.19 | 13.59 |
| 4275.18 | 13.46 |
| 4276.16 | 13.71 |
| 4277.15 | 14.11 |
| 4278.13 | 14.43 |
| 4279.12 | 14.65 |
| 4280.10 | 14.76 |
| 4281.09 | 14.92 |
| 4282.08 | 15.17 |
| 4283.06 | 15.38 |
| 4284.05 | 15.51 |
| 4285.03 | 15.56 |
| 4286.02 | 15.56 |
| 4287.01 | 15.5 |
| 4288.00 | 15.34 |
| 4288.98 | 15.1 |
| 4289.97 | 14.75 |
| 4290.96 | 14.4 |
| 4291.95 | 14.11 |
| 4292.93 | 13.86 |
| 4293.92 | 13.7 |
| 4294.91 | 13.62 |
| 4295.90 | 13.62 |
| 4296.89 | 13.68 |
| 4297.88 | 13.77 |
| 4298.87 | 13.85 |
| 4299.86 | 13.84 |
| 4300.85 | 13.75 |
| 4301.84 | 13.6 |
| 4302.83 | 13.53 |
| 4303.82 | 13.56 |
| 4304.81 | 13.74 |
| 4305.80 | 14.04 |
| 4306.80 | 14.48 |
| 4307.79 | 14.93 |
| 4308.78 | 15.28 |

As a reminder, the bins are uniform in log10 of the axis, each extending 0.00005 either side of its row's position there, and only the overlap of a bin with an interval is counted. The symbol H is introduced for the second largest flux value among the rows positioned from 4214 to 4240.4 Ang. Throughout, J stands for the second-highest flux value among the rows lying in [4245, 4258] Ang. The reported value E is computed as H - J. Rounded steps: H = 14.74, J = 16.11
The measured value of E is -1.4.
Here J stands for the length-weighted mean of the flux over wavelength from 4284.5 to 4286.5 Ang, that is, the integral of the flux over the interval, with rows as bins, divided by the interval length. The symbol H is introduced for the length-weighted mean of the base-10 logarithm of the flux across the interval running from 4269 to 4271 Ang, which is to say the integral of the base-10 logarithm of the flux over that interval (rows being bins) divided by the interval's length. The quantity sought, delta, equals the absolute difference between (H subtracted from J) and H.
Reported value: 13.2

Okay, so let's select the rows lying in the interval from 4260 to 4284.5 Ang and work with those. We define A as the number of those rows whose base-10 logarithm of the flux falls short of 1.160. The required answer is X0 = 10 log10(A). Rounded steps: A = 9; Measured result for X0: 9.5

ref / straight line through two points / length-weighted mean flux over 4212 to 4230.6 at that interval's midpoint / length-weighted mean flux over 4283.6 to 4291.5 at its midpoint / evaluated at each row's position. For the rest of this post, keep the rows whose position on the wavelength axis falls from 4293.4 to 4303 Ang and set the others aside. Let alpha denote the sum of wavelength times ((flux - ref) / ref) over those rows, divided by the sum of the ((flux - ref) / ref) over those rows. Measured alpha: 4298.4 Ang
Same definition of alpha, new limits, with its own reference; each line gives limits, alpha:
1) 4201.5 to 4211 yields 4206.1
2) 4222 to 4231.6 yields 4227.9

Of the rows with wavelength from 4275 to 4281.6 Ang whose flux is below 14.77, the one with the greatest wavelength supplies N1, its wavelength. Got 4280.10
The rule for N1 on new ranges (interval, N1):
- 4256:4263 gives 4262.40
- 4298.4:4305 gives 4304.81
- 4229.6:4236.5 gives 4235.98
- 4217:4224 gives 4223.32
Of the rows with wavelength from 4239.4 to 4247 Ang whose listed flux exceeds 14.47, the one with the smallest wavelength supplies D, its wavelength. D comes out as 4243.79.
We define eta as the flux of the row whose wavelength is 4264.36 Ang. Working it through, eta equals 15.18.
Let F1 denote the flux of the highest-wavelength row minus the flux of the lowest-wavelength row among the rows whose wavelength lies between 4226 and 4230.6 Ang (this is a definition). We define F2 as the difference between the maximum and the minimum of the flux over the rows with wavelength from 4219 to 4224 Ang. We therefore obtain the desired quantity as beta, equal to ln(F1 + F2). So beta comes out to -0.3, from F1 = 0.32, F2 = 0.41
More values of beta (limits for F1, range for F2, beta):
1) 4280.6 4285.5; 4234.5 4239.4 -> 0.0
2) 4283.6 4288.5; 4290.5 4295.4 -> -0.5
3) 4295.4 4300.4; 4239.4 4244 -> 0.1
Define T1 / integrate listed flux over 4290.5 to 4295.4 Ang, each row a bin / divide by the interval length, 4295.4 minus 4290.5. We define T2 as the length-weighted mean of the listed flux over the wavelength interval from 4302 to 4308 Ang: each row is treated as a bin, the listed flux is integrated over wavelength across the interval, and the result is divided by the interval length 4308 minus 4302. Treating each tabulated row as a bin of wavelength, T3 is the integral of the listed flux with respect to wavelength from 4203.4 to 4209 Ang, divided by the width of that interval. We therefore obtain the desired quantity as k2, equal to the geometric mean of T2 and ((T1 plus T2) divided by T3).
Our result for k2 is 5.1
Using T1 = 13.95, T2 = 14.0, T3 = 15.0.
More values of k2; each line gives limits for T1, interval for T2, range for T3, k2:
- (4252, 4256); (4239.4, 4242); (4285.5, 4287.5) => 5.1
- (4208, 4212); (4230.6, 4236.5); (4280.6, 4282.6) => 5.2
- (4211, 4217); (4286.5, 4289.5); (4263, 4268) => 5.5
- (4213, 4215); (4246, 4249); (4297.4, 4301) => 6.0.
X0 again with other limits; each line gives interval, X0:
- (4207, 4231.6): 9.5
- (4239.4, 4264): 10.0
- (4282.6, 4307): 12.0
